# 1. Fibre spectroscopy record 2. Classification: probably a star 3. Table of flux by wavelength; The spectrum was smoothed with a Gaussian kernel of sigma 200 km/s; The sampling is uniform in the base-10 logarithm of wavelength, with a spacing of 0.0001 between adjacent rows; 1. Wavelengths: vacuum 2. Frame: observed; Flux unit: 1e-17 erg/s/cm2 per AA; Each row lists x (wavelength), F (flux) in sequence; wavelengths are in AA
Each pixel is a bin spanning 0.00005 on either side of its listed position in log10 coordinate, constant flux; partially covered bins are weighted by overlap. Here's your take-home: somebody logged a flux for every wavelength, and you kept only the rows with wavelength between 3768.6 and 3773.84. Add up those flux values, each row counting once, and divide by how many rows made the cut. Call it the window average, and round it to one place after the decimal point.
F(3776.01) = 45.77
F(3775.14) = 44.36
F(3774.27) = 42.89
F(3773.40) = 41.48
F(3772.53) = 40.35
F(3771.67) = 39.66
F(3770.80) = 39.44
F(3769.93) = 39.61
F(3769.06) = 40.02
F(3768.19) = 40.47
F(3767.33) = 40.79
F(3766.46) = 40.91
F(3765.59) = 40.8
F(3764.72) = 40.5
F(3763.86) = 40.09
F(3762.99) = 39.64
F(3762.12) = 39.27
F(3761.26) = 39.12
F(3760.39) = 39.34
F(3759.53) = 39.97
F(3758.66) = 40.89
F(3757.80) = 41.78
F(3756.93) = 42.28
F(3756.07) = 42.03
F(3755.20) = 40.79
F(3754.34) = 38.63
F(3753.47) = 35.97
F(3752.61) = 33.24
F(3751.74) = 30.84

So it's 40.1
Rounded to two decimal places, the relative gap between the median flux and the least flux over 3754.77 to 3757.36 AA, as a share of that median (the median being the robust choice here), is 0.03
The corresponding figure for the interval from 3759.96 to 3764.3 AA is 0.01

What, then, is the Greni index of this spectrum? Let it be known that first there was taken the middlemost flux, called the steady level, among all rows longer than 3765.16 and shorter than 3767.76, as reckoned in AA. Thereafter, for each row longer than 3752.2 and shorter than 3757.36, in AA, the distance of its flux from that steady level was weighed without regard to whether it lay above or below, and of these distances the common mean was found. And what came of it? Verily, 2.9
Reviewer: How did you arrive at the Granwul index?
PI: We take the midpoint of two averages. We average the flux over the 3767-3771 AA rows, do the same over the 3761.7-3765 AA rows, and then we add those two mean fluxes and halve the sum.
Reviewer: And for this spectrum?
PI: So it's 40.0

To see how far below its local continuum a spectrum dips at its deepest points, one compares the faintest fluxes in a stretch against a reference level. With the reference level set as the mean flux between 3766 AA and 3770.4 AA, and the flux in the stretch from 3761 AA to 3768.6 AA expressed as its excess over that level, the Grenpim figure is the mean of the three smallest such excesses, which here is -1.0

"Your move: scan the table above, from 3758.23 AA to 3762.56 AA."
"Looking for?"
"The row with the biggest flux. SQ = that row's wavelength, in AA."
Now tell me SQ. 3758.66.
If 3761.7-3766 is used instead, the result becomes 3765.59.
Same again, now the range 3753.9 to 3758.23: 3756.93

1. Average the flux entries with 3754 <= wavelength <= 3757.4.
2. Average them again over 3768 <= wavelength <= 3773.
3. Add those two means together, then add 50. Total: 131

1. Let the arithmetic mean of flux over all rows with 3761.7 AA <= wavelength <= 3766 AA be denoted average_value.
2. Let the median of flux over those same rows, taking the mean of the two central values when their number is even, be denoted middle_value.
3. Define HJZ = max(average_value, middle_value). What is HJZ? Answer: 40.1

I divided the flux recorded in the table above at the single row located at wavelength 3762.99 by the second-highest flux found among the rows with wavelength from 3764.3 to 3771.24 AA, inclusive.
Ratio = 0.97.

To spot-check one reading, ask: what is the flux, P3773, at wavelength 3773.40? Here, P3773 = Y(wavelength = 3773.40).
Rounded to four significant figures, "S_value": 41.48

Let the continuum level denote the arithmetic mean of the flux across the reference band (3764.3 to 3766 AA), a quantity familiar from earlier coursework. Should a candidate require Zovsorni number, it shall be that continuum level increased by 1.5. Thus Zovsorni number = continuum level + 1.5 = 42.1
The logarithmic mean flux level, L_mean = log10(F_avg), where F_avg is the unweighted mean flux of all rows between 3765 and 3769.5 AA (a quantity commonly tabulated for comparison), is 1.61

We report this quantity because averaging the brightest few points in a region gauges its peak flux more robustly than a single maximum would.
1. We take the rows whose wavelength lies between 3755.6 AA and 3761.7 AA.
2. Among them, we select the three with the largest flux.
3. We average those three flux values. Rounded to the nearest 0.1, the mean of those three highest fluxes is 42.0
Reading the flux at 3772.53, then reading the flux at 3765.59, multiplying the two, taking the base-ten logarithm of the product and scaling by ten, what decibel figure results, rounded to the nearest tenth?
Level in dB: 32.2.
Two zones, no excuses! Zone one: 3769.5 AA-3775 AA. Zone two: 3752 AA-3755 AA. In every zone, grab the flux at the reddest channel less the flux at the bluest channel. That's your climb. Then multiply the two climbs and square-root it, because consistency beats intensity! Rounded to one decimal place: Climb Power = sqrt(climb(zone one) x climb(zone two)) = 4.2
